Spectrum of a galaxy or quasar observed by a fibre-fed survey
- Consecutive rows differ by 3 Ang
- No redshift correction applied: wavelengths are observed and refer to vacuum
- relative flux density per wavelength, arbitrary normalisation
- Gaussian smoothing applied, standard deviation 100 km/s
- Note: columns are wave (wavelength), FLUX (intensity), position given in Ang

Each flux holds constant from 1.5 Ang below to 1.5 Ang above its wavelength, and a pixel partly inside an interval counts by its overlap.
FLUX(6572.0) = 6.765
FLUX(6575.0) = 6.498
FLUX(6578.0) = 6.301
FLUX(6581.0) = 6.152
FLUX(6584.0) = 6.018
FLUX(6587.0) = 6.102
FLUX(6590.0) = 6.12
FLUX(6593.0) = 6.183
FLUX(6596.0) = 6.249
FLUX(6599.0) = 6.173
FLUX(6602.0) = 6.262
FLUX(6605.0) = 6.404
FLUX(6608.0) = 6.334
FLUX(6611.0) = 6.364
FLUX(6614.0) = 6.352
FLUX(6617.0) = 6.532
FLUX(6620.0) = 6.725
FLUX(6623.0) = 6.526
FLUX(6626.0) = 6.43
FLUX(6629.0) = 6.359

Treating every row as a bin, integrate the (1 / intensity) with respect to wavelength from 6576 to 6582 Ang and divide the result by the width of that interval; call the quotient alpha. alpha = 0.160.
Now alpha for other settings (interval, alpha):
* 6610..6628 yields 0.154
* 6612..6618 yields 0.156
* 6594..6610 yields 0.159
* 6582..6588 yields 0.165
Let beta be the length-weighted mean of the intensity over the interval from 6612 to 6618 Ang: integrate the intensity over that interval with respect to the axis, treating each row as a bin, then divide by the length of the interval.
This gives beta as 6.43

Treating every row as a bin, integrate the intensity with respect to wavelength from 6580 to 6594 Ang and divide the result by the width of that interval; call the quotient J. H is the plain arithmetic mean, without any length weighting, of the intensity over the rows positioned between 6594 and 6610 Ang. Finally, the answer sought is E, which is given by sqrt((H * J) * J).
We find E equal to 15.3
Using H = 6.28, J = 6.11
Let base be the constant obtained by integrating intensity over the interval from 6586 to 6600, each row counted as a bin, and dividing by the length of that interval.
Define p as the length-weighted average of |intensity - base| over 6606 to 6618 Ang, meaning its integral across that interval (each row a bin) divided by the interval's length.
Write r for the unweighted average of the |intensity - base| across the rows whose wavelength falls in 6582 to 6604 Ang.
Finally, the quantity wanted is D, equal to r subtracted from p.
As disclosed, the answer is 0.16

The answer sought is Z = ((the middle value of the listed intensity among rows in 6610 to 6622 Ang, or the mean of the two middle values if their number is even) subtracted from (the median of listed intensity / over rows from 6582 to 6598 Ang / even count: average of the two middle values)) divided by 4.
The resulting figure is -0.082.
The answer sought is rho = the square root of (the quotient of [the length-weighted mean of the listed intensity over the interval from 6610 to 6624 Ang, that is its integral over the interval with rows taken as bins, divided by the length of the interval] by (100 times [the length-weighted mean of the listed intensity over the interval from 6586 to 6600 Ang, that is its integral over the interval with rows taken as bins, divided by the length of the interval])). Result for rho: 0.1027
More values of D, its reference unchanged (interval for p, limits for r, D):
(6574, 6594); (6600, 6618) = -0.10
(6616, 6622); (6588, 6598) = 0.41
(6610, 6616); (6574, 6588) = 0.07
